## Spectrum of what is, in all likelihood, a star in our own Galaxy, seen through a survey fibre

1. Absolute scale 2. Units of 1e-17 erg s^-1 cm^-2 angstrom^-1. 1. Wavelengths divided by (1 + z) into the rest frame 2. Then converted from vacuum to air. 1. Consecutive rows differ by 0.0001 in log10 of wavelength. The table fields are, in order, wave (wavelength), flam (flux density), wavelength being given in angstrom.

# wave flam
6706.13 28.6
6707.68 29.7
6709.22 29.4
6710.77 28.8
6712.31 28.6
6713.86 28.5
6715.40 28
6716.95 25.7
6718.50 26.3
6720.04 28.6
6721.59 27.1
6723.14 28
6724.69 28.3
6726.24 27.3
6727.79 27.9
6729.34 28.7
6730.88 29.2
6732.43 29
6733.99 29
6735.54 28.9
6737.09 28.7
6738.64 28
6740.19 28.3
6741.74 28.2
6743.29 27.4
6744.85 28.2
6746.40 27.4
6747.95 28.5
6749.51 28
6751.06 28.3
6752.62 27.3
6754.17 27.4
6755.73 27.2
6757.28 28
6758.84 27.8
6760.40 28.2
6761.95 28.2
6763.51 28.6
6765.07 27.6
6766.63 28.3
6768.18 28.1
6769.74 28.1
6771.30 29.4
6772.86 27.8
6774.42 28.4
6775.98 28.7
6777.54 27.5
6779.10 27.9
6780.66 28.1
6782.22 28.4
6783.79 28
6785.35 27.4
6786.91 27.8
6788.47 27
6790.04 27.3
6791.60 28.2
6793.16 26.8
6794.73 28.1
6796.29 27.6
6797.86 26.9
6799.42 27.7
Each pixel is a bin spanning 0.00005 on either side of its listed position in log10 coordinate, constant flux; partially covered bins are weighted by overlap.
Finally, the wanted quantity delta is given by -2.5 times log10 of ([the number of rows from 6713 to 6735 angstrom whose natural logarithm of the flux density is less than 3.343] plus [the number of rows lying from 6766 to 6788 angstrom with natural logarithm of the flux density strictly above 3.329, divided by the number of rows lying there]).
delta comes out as -2.34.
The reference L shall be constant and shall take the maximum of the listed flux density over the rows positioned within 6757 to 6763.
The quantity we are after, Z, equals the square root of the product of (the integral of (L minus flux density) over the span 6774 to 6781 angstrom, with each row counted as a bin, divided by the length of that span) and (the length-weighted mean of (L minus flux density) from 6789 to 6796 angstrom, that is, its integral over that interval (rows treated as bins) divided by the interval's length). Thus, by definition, 0.24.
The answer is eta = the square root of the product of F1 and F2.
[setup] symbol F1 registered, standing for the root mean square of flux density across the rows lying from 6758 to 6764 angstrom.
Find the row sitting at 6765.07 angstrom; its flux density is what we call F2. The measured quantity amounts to 27.9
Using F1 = 28.2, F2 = 27.6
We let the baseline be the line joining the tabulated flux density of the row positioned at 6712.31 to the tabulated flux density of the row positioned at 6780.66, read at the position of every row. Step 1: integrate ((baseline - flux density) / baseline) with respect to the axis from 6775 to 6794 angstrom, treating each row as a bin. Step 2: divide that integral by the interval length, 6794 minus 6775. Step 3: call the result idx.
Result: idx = 0.011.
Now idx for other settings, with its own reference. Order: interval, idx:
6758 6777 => -0.002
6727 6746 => 0.000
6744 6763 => 0.015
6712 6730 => 0.029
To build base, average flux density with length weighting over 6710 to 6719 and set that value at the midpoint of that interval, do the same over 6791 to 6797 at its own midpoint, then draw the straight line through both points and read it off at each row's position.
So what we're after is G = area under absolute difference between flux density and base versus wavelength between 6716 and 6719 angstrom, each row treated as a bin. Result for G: 4.9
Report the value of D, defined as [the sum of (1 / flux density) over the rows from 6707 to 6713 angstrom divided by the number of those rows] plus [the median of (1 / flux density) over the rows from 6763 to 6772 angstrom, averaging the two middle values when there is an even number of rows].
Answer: 0.0698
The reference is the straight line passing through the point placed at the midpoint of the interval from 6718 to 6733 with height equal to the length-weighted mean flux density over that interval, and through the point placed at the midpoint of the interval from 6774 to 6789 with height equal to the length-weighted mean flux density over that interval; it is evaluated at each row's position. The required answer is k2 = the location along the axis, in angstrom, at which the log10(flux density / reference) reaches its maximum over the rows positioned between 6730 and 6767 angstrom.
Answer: 6730.88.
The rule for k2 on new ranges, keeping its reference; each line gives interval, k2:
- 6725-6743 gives 6730.88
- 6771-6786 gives 6771.30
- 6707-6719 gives 6707.68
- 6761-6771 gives 6763.51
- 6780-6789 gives 6782.22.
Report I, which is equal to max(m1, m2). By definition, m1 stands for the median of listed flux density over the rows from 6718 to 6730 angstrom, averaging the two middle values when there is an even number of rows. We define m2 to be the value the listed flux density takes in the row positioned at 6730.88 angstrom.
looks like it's 29.2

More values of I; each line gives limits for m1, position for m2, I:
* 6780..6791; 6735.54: 28.9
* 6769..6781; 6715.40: 28.1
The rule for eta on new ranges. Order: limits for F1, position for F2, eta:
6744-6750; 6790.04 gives 27.7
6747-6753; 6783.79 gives 28.0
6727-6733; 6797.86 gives 27.8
